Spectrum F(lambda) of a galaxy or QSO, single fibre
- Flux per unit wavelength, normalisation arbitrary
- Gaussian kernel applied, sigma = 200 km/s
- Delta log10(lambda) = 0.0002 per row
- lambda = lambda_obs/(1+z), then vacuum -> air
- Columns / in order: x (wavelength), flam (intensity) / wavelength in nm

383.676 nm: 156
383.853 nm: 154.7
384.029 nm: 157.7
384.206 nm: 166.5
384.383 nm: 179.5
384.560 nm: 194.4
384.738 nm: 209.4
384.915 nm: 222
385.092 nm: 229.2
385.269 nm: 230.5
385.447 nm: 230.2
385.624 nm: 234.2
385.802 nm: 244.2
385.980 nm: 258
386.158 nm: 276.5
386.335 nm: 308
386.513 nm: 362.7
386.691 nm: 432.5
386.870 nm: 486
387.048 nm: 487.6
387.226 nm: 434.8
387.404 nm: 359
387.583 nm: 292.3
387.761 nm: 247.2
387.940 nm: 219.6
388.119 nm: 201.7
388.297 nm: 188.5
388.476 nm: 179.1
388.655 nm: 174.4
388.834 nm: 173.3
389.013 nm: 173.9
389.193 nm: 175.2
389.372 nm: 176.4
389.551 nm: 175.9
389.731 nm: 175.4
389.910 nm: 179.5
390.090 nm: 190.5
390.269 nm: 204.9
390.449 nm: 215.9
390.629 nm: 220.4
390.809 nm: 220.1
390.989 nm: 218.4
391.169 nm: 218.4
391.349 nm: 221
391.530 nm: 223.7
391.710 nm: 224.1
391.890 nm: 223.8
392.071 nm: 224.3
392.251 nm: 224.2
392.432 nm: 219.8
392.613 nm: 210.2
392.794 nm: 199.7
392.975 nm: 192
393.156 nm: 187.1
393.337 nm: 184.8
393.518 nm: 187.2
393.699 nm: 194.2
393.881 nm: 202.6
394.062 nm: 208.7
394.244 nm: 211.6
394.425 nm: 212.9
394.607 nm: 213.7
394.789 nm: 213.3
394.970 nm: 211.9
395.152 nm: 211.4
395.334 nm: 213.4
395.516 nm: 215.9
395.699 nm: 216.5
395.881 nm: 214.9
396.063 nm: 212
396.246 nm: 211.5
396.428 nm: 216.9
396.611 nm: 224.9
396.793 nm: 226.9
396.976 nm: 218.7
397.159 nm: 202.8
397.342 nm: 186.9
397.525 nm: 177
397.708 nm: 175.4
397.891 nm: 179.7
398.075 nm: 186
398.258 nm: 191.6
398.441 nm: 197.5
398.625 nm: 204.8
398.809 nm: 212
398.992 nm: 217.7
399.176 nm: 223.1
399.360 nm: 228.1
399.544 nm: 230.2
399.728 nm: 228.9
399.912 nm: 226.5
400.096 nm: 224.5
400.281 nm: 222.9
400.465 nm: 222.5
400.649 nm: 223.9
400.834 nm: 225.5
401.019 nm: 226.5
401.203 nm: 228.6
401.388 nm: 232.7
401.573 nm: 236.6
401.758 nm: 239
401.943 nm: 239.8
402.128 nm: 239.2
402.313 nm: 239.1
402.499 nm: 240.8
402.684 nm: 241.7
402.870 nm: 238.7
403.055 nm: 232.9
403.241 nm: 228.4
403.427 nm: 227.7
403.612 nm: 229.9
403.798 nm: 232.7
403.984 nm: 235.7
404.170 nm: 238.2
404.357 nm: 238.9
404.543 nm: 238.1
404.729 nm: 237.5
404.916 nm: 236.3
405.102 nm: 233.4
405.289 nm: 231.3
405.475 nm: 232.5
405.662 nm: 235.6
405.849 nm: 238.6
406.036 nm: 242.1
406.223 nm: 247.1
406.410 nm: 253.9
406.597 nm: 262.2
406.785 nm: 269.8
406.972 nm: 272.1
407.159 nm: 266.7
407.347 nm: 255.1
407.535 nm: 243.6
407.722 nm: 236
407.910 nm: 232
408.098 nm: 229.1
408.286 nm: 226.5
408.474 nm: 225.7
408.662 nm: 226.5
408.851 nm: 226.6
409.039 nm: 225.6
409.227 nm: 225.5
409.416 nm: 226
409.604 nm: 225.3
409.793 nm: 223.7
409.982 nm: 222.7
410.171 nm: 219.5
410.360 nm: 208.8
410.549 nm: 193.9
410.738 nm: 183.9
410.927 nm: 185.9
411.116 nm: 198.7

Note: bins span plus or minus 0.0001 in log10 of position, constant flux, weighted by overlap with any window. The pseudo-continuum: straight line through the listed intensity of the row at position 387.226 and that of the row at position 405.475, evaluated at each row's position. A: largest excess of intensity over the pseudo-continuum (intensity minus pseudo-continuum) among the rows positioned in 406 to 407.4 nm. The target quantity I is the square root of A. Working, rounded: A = 56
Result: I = 7.5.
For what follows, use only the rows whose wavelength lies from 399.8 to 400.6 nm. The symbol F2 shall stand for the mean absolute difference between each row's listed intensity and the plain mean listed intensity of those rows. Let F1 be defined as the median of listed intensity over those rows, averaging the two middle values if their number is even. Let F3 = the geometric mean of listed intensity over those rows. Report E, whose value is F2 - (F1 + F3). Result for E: -446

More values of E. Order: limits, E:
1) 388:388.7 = -360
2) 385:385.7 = -460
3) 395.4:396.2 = -429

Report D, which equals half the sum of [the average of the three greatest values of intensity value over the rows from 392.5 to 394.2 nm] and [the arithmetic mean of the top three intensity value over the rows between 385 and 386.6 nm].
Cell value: 261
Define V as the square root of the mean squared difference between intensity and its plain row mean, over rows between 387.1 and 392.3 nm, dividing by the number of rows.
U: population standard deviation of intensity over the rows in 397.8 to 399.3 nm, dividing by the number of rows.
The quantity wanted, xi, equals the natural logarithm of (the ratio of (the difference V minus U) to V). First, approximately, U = 14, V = 56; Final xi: -0.30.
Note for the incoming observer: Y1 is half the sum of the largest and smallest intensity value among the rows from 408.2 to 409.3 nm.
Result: 226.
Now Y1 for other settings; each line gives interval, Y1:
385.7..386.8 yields 338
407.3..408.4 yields 241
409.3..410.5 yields 217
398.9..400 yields 224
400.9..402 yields 233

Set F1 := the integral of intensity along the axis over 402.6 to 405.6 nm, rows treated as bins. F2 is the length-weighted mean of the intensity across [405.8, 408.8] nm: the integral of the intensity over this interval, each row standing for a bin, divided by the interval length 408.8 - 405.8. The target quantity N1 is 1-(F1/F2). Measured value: -1.9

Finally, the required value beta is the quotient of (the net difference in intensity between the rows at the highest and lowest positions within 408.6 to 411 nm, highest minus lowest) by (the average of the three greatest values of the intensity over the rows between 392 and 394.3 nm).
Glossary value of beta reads -0.18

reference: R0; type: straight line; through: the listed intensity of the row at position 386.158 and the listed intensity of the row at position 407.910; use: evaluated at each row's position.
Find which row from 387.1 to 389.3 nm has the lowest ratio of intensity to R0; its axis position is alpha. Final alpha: 388.834 nm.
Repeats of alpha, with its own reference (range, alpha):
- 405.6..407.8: 405.662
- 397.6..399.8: 397.708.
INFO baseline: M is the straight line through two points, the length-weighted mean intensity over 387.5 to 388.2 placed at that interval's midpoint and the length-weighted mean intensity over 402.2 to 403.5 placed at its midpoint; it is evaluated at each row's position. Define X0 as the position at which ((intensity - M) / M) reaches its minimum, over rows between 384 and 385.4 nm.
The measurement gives 384.029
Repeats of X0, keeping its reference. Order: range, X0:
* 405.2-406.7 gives 405.289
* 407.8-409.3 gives 408.474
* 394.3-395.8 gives 395.152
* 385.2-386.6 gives 385.447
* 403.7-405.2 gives 403.798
